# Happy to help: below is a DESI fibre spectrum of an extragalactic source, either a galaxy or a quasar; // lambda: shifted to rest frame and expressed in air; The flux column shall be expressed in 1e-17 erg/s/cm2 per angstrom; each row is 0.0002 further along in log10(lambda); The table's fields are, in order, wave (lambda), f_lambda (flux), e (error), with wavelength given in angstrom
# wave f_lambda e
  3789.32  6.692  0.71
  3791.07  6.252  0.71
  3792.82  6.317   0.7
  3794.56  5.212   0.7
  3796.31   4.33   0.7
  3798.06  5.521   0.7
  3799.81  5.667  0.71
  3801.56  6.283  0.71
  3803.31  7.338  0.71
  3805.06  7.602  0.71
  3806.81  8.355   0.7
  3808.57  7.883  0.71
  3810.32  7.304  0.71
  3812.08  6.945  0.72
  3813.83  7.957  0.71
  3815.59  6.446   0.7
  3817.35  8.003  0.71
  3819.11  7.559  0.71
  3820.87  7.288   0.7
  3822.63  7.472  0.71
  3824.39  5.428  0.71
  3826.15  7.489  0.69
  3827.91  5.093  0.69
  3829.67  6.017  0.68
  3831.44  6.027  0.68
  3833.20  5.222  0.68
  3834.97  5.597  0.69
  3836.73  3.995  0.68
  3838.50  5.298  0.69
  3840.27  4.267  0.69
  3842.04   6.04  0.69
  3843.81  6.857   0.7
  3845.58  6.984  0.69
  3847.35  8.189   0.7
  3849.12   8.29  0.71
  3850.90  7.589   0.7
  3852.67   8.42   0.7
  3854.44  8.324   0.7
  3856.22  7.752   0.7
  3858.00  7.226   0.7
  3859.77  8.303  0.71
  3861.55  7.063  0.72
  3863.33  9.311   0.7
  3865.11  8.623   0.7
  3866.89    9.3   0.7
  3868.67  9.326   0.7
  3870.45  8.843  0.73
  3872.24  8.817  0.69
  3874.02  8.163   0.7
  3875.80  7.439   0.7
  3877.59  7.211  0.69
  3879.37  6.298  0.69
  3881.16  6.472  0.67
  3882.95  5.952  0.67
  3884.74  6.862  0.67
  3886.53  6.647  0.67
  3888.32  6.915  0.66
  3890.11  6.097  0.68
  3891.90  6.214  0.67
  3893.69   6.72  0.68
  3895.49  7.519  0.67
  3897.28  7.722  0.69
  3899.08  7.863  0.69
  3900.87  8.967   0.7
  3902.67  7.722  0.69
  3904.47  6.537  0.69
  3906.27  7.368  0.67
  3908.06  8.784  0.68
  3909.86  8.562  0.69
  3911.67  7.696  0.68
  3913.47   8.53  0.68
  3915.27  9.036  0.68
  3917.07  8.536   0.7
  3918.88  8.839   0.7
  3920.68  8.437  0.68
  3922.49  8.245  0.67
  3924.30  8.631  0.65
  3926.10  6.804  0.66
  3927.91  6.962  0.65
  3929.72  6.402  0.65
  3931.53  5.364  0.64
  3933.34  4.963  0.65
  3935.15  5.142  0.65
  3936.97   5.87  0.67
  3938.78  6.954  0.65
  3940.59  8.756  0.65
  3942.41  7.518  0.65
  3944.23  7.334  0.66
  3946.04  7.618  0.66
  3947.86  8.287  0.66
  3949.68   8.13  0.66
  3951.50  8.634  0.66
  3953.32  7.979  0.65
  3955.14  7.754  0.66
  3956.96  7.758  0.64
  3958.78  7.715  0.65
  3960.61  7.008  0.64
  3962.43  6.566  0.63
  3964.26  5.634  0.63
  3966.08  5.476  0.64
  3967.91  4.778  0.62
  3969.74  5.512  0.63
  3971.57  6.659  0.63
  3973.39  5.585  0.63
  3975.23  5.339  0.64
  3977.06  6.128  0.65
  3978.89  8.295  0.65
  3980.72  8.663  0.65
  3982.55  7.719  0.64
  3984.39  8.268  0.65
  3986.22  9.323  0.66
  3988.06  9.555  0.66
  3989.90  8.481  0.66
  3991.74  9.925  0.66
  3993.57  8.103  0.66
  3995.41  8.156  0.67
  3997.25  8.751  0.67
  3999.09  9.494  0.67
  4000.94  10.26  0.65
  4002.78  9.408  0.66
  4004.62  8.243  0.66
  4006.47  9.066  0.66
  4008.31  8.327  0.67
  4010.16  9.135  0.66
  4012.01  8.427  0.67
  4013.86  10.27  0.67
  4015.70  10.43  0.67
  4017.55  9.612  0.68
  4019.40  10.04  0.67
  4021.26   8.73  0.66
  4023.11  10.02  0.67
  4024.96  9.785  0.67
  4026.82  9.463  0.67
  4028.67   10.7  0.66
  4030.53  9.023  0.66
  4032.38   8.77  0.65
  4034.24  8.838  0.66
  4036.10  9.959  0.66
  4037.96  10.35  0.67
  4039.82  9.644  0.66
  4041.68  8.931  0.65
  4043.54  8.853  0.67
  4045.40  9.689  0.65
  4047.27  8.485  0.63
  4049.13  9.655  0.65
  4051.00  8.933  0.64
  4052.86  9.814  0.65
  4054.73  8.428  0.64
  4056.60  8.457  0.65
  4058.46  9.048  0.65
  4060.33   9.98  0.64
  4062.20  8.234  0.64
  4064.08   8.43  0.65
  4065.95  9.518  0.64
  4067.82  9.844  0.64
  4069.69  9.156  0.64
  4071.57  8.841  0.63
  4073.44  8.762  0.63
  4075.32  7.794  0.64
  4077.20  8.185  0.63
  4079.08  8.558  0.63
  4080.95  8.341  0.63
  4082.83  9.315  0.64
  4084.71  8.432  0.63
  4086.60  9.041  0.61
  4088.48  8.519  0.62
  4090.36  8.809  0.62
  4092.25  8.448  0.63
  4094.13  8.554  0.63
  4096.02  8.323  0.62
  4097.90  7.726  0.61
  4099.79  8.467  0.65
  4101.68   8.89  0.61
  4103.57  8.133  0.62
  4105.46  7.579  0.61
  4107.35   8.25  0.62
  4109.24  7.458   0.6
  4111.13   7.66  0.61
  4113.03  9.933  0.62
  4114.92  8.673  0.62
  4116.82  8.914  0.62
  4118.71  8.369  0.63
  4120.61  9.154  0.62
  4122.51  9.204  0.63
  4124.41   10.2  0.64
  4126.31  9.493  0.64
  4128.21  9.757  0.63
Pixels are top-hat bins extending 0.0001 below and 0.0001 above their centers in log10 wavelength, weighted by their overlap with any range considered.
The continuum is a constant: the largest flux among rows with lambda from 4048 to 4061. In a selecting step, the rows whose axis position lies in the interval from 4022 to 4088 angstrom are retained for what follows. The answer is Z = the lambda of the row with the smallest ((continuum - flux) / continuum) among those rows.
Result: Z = 4028.67 angstrom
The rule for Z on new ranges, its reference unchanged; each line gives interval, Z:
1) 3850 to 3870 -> 3868.67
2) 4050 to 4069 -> 4060.33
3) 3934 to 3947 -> 3940.59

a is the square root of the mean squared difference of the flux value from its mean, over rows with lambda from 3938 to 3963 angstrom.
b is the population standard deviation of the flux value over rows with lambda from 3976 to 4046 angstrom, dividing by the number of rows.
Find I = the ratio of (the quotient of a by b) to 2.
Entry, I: 0.34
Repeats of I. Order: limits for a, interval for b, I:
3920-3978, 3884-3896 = 1.38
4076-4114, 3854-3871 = 0.37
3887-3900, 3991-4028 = 0.44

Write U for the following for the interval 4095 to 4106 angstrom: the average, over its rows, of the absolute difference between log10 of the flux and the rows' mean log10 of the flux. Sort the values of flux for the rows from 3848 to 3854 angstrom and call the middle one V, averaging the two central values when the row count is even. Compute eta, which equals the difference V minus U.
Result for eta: 8.3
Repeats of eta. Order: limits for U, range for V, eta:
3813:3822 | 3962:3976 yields 5.5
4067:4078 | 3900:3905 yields 7.7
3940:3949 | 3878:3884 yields 6.3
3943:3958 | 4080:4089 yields 8.5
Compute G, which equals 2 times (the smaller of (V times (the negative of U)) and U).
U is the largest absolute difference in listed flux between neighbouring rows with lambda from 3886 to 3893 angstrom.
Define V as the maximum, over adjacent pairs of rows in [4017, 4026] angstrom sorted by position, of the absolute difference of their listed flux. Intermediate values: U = 0.8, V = 1.31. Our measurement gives -2.1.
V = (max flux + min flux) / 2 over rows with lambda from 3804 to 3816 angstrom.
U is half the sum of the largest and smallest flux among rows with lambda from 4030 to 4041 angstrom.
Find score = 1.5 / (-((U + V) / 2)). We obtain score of -0.177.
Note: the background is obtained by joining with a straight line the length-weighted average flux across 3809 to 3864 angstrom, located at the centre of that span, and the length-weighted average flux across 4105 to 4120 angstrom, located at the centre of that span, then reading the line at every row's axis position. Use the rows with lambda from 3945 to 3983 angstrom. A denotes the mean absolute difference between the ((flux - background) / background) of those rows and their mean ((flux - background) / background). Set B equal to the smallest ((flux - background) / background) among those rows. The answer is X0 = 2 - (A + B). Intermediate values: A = 0.146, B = -0.37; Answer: 2.23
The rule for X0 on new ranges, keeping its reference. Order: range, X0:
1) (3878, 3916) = 2.06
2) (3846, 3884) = 2.05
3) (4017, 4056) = 1.89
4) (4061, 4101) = 2.02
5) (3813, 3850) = 2.26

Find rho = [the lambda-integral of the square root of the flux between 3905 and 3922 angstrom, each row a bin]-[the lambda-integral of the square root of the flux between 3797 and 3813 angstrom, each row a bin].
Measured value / 7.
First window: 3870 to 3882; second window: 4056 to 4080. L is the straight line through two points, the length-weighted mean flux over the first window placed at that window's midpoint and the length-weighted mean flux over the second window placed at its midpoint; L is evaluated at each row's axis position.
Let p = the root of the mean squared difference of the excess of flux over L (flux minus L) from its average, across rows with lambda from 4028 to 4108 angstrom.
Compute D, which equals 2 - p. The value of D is 1.20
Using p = 0.80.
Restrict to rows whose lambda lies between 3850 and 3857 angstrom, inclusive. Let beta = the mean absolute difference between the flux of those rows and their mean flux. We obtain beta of 0.35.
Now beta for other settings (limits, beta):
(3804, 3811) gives 0.33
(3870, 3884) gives 0.92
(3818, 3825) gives 0.75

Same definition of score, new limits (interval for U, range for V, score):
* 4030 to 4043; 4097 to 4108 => -0.169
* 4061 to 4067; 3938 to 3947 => -0.179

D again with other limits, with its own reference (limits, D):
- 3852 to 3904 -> 0.94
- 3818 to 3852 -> 0.75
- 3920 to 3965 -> 0.88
